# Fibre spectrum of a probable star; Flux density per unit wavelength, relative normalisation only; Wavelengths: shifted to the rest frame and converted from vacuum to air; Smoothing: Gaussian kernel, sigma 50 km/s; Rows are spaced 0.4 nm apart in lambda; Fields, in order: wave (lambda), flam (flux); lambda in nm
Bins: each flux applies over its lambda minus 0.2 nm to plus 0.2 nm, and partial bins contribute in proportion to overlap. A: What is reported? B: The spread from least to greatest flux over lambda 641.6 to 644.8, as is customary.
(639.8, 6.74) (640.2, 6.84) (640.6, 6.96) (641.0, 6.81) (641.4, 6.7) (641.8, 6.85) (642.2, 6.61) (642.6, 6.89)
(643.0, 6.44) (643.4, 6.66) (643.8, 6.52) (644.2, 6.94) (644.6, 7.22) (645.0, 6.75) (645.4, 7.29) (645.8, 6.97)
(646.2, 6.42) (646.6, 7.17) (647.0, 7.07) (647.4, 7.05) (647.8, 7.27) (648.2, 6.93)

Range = 0.8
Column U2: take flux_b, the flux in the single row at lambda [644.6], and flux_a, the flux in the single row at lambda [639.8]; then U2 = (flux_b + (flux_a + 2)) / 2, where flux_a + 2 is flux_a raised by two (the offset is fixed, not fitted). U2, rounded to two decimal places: 7.98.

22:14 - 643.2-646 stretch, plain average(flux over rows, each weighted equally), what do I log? 6.91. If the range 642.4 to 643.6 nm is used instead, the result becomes 6.66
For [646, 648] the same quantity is 7.00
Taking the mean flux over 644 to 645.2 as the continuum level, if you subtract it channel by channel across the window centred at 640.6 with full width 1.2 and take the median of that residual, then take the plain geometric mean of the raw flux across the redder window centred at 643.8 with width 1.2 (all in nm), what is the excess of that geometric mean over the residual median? 6.8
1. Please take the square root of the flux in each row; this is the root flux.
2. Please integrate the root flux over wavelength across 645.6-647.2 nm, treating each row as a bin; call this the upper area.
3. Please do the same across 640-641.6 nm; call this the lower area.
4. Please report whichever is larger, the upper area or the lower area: 4.204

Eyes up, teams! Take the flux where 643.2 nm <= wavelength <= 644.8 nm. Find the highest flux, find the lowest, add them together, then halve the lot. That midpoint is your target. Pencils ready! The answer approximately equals 6.87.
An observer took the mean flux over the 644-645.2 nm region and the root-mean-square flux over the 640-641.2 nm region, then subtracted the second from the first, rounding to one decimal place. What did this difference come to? 0.1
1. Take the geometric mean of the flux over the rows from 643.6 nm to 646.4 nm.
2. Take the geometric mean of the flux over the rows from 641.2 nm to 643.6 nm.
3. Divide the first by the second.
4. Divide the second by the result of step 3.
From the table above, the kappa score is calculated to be 6.52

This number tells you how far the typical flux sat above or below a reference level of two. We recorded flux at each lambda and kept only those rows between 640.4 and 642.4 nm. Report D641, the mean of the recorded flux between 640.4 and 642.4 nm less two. 4.79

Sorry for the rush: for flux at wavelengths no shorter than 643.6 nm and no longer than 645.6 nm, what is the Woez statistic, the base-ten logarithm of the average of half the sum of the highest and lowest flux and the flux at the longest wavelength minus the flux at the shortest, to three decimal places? 0.584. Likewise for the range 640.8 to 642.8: 0.533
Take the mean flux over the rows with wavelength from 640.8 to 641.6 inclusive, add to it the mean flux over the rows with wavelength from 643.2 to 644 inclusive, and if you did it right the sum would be 13.3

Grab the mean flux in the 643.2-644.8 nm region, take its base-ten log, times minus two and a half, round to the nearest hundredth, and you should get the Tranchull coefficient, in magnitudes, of -2.09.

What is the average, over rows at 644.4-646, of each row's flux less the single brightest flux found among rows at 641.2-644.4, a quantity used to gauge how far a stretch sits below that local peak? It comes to 0.12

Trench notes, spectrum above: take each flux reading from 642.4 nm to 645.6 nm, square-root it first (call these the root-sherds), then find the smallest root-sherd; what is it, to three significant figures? 2.54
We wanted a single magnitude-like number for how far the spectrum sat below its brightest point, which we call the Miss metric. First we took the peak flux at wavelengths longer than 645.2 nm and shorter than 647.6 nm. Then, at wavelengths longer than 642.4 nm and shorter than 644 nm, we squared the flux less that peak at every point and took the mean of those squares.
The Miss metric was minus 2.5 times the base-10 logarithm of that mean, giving 0.82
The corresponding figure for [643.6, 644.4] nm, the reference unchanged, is 1.12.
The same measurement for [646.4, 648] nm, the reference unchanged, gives 3.80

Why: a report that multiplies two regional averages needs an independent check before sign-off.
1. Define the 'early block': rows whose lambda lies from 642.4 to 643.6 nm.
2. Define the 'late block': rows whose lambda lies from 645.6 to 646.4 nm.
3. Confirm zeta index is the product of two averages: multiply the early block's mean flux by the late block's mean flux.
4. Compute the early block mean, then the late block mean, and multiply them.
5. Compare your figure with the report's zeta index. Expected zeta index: 44.6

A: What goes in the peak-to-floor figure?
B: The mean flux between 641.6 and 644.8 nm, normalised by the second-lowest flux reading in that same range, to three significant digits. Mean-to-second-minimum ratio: 1.04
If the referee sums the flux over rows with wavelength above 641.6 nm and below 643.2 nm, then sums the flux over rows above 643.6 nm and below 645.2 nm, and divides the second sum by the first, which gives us 1.02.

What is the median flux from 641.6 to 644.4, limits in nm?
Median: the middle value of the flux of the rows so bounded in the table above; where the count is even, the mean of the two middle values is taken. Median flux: 6.66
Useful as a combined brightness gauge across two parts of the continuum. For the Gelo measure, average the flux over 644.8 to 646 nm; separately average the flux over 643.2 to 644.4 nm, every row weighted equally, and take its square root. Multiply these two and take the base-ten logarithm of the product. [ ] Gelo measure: 1.26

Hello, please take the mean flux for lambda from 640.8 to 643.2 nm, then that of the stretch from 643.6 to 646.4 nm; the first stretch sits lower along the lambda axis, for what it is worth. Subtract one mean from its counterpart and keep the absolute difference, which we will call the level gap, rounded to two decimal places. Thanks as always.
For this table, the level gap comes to 0.16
